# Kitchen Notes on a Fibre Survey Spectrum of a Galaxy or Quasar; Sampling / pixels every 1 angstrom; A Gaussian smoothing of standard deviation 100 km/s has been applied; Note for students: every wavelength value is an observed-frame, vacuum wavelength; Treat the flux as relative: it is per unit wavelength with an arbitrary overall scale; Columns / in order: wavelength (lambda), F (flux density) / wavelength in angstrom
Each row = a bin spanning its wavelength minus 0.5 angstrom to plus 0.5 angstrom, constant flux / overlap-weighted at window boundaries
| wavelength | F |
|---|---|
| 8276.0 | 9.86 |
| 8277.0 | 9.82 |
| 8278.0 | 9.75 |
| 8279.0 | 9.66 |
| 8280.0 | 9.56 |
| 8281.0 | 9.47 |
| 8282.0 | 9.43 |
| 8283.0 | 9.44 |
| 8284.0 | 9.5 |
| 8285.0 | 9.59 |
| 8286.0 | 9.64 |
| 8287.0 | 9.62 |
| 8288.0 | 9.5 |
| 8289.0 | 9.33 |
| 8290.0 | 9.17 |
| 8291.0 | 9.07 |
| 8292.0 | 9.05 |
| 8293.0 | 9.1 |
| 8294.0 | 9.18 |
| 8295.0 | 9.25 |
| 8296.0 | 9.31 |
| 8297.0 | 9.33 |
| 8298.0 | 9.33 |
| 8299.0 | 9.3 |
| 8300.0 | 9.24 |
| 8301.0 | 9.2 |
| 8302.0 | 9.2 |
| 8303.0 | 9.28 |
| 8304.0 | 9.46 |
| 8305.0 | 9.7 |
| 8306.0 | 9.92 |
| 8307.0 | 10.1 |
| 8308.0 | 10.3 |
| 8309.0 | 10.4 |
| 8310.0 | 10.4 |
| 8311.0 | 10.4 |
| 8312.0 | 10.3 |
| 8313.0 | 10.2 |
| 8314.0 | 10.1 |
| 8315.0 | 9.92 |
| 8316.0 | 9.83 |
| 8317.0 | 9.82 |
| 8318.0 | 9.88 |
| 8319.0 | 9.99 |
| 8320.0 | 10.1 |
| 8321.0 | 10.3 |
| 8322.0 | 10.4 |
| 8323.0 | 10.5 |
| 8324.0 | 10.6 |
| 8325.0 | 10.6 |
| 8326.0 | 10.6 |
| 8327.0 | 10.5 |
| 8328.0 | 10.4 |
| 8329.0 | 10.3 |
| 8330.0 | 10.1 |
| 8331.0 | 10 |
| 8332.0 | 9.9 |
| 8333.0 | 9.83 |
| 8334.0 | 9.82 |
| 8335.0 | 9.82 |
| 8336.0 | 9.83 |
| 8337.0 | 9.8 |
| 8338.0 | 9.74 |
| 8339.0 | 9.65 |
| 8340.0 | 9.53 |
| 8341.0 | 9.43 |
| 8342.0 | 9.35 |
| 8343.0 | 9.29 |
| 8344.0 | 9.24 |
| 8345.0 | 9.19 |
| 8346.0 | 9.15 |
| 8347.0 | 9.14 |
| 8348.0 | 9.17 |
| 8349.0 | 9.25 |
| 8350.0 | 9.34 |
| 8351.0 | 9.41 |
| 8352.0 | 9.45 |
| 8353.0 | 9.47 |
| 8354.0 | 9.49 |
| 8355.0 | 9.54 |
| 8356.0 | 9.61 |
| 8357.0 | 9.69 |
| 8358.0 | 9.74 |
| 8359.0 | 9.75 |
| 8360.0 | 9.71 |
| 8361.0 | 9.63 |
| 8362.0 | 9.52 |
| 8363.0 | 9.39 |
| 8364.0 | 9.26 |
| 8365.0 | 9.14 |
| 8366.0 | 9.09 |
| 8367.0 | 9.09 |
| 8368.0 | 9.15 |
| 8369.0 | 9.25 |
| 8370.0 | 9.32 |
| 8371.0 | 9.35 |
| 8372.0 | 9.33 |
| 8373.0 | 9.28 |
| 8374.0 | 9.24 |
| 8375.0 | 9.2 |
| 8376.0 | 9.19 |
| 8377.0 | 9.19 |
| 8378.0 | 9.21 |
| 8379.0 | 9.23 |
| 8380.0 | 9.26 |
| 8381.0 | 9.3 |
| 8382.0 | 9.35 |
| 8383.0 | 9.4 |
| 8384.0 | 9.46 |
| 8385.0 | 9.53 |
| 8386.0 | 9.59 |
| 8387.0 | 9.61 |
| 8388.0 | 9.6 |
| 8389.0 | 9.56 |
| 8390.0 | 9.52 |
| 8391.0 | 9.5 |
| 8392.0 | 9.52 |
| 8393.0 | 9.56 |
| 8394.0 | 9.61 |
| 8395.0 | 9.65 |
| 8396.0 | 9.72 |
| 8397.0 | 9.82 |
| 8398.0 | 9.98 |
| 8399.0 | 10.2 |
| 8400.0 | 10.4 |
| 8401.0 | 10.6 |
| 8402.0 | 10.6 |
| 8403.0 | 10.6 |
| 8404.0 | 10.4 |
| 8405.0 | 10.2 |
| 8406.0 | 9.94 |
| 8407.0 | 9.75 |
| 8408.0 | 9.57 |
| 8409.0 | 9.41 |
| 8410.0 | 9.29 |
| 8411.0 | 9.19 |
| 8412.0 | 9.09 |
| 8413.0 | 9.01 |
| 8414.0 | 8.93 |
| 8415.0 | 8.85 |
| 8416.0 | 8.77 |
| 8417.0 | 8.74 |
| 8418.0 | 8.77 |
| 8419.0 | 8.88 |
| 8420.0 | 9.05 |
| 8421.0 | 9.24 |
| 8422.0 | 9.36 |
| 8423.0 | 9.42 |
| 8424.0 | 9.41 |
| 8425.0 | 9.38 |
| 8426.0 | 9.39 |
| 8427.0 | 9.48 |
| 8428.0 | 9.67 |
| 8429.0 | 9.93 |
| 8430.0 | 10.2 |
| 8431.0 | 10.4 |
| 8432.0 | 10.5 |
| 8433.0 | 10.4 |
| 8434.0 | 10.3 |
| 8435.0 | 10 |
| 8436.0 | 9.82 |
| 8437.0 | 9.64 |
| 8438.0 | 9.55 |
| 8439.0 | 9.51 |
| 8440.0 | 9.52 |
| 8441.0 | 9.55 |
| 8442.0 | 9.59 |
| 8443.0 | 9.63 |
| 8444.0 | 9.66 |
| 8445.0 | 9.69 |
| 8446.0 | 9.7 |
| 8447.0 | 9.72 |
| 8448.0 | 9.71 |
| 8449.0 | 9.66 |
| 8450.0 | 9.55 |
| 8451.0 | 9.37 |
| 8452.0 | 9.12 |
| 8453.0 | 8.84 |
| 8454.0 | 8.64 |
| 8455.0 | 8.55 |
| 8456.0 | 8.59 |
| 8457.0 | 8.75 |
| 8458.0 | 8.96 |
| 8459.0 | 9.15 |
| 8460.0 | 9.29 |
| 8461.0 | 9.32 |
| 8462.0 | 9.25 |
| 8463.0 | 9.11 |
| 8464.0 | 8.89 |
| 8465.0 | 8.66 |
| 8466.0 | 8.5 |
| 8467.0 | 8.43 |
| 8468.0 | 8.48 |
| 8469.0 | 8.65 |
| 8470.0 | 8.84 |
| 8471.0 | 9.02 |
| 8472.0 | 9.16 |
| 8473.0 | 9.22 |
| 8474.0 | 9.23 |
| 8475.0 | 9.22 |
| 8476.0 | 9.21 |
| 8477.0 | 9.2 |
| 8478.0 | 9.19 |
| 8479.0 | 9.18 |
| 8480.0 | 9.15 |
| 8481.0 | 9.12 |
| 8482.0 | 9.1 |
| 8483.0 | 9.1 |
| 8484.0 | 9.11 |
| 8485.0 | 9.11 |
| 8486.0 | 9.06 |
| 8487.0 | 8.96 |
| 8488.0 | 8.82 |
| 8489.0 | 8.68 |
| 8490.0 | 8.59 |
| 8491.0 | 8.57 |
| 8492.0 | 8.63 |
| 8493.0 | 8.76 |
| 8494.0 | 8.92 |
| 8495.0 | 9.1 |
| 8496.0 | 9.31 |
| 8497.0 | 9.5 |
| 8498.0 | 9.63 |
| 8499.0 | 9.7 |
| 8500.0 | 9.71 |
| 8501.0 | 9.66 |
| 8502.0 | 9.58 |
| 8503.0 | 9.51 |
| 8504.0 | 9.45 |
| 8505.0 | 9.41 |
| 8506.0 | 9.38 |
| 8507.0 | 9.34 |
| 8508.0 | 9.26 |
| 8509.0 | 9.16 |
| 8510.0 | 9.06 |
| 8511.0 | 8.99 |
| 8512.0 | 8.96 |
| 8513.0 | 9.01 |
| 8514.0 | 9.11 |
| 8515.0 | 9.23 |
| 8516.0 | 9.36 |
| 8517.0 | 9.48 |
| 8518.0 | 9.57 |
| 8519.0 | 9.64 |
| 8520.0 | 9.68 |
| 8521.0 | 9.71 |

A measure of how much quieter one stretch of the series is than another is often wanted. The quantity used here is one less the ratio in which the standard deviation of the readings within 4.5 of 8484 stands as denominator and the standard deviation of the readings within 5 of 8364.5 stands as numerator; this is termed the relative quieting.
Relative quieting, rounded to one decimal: -1.2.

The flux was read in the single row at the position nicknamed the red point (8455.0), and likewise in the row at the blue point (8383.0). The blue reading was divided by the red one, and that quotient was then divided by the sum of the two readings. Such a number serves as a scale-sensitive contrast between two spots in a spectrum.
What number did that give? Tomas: 0.0612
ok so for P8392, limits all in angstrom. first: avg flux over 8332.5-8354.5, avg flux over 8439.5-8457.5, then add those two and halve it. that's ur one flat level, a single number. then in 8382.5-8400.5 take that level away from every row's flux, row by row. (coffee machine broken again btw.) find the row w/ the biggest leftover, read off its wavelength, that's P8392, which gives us 8400.0 angstrom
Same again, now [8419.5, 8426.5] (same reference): 8423.0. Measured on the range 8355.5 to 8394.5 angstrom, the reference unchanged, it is 8359.0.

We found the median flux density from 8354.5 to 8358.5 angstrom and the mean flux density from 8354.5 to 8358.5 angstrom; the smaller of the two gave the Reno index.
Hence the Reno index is 9.6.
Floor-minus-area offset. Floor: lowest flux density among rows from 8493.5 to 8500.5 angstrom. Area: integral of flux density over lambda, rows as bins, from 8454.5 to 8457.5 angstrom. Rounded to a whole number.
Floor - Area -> -17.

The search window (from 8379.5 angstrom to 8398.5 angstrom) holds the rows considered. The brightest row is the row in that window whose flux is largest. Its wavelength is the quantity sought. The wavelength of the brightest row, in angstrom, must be 8398.0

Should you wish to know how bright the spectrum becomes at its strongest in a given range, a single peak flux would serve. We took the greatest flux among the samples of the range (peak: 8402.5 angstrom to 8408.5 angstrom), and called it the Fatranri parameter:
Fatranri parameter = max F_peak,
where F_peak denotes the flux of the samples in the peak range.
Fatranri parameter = 10.6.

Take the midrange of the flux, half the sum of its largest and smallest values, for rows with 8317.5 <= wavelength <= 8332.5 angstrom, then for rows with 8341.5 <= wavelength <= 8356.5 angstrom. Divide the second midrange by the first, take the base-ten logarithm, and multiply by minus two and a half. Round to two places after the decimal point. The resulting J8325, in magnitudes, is 0.10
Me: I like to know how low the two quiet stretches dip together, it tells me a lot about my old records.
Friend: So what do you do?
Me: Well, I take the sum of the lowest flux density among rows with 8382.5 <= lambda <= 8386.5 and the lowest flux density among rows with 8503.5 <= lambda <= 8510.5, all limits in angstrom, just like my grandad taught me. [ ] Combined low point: 18.5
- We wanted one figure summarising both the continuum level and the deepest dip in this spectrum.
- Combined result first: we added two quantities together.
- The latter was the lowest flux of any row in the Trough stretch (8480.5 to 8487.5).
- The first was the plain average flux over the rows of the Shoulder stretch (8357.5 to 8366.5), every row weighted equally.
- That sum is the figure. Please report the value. 18.4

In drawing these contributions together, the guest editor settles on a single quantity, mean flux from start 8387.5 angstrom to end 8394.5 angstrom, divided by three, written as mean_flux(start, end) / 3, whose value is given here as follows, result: 3.18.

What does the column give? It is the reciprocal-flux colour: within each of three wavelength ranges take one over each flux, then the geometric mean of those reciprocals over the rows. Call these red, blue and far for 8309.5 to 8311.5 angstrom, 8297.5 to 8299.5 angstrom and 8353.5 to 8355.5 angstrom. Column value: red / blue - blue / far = -0.13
